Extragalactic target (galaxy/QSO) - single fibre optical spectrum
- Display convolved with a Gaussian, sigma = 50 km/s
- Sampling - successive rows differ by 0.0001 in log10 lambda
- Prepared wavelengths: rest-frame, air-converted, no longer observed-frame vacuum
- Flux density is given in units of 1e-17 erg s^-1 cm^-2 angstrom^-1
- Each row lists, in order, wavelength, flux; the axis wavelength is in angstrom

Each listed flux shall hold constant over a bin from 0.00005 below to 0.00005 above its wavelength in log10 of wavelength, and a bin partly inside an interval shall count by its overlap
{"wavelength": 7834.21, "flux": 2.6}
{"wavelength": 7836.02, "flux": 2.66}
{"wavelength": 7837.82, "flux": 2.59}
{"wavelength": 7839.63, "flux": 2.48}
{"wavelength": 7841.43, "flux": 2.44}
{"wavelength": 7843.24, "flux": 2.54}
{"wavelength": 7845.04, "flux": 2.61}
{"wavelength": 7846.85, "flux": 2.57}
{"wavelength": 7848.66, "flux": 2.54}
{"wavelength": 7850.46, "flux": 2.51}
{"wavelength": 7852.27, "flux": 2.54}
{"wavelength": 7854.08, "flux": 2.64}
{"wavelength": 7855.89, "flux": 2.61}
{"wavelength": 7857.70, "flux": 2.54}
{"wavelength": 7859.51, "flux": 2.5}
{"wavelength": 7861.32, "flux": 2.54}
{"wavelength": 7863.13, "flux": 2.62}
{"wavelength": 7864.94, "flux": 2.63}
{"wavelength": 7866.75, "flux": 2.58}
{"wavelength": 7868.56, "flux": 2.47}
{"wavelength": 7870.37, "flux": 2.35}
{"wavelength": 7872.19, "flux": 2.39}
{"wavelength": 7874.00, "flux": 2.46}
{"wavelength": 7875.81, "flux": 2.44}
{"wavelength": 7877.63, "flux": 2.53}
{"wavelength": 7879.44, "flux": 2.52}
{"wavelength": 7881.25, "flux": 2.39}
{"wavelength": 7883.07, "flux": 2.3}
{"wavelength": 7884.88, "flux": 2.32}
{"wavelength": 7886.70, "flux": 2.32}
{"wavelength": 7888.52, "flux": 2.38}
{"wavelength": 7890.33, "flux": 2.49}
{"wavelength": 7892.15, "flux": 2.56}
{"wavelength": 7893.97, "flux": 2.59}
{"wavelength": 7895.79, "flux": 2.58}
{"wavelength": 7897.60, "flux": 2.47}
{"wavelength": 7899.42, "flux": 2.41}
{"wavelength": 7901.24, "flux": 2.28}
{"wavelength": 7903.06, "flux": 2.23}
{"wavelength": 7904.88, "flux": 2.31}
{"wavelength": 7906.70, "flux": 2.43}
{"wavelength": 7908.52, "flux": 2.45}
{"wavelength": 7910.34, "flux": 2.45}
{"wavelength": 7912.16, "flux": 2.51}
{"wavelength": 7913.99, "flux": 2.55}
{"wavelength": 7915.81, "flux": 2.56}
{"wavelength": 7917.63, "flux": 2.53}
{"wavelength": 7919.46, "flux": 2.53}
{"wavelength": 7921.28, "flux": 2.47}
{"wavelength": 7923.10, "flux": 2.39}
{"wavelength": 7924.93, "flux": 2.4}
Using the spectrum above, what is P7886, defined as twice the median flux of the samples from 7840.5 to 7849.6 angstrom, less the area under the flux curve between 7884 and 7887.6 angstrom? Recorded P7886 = -3.3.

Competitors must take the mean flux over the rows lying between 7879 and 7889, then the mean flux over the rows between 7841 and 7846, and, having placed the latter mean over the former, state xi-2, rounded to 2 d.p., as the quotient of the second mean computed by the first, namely 1.07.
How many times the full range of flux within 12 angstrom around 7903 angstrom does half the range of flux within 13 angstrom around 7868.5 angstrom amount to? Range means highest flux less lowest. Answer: 0.58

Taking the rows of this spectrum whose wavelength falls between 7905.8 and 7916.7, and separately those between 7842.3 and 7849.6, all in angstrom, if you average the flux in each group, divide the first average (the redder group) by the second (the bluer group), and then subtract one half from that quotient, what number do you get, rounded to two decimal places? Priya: 0.47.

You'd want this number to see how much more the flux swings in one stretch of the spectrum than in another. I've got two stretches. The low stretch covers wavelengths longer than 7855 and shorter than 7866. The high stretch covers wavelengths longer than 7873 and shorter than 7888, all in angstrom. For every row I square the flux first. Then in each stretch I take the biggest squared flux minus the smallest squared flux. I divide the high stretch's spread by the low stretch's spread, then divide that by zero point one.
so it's 17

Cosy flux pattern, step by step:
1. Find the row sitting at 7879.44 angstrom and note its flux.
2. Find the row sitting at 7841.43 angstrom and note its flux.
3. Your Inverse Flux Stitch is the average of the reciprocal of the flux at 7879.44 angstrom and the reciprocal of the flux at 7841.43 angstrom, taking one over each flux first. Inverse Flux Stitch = 0.403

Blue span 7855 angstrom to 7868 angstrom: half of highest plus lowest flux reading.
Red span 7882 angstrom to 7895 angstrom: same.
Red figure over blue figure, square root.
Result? 0.98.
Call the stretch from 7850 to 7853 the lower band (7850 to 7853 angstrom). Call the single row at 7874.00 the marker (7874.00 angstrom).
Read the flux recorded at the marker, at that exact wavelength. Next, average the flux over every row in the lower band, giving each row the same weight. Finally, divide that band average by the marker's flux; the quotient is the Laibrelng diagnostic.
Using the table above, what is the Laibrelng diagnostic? 1.03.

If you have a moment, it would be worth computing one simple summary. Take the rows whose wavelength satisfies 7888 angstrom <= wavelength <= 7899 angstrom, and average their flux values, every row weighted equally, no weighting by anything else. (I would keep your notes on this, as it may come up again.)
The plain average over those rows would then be 2.51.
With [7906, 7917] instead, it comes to 2.49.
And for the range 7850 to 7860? 2.56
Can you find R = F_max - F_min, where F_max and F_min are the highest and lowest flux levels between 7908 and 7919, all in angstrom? 0.110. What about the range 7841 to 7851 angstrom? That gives 0.170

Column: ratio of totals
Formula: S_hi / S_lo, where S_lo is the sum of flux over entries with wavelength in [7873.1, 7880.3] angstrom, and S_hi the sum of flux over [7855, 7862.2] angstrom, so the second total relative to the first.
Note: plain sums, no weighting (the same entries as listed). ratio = 1.02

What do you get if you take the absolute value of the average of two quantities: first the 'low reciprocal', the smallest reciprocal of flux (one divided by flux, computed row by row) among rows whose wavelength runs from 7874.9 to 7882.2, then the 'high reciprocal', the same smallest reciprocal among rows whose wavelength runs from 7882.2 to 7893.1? 0.393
